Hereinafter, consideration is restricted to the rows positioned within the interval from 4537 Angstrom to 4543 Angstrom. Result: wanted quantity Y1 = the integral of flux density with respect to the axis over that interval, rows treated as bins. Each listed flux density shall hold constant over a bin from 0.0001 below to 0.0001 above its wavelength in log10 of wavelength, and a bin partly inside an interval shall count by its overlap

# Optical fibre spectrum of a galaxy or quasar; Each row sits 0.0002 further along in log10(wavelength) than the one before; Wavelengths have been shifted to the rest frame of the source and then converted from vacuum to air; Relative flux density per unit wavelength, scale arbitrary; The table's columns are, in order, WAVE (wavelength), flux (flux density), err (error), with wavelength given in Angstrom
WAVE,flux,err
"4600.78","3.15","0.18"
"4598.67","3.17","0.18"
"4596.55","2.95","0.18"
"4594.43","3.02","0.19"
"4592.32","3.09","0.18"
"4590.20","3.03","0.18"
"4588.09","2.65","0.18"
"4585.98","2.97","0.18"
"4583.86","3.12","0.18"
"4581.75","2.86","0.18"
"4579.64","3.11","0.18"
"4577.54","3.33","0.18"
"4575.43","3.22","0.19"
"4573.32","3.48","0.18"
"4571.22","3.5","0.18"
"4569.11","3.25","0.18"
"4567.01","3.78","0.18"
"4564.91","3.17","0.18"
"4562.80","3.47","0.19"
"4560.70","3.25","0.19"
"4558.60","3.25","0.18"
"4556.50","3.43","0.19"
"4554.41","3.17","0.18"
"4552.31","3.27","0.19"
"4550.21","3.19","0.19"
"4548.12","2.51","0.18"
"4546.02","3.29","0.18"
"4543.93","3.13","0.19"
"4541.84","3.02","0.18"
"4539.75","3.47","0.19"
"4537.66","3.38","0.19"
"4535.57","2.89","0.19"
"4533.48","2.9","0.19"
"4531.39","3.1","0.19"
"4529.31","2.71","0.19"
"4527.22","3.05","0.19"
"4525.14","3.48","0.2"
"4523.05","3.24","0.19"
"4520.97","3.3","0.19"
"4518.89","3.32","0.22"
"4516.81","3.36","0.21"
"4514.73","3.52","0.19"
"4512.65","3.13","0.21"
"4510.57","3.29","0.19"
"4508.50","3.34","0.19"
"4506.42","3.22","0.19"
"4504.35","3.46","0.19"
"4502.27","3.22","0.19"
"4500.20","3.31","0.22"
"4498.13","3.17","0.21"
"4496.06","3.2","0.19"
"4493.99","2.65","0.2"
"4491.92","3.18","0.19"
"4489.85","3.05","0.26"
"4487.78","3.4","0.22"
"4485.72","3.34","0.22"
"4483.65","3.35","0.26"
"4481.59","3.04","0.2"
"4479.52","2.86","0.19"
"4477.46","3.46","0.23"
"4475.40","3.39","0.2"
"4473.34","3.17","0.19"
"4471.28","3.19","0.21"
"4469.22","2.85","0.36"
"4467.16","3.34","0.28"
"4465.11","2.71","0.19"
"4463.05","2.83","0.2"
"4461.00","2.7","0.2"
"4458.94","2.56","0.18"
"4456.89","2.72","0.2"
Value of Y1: 20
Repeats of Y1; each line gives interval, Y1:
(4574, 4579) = 16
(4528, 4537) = 26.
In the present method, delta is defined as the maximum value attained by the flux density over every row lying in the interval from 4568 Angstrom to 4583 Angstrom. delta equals 3.5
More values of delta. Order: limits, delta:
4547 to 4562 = 3.43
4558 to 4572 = 3.78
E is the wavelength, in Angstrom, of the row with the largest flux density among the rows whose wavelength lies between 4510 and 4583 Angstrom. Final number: 4567.01 Angstrom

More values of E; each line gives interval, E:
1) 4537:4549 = 4539.75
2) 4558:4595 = 4567.01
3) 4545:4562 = 4556.50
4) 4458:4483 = 4477.46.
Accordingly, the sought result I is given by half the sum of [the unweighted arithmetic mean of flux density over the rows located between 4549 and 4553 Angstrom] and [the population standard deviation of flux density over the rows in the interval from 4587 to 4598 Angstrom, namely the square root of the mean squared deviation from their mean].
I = 1.693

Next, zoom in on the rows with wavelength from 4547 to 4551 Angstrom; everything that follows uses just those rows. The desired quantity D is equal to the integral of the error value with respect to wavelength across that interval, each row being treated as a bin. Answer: 0.74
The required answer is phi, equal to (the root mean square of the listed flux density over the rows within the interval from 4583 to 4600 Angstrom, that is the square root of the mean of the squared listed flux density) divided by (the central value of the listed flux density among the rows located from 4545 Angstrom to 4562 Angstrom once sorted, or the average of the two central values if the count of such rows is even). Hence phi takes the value 0.92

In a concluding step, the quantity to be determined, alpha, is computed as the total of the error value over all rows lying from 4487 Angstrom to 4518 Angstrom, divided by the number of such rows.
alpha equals 0.203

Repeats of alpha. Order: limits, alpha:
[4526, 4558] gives 0.187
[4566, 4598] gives 0.181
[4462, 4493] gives 0.227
